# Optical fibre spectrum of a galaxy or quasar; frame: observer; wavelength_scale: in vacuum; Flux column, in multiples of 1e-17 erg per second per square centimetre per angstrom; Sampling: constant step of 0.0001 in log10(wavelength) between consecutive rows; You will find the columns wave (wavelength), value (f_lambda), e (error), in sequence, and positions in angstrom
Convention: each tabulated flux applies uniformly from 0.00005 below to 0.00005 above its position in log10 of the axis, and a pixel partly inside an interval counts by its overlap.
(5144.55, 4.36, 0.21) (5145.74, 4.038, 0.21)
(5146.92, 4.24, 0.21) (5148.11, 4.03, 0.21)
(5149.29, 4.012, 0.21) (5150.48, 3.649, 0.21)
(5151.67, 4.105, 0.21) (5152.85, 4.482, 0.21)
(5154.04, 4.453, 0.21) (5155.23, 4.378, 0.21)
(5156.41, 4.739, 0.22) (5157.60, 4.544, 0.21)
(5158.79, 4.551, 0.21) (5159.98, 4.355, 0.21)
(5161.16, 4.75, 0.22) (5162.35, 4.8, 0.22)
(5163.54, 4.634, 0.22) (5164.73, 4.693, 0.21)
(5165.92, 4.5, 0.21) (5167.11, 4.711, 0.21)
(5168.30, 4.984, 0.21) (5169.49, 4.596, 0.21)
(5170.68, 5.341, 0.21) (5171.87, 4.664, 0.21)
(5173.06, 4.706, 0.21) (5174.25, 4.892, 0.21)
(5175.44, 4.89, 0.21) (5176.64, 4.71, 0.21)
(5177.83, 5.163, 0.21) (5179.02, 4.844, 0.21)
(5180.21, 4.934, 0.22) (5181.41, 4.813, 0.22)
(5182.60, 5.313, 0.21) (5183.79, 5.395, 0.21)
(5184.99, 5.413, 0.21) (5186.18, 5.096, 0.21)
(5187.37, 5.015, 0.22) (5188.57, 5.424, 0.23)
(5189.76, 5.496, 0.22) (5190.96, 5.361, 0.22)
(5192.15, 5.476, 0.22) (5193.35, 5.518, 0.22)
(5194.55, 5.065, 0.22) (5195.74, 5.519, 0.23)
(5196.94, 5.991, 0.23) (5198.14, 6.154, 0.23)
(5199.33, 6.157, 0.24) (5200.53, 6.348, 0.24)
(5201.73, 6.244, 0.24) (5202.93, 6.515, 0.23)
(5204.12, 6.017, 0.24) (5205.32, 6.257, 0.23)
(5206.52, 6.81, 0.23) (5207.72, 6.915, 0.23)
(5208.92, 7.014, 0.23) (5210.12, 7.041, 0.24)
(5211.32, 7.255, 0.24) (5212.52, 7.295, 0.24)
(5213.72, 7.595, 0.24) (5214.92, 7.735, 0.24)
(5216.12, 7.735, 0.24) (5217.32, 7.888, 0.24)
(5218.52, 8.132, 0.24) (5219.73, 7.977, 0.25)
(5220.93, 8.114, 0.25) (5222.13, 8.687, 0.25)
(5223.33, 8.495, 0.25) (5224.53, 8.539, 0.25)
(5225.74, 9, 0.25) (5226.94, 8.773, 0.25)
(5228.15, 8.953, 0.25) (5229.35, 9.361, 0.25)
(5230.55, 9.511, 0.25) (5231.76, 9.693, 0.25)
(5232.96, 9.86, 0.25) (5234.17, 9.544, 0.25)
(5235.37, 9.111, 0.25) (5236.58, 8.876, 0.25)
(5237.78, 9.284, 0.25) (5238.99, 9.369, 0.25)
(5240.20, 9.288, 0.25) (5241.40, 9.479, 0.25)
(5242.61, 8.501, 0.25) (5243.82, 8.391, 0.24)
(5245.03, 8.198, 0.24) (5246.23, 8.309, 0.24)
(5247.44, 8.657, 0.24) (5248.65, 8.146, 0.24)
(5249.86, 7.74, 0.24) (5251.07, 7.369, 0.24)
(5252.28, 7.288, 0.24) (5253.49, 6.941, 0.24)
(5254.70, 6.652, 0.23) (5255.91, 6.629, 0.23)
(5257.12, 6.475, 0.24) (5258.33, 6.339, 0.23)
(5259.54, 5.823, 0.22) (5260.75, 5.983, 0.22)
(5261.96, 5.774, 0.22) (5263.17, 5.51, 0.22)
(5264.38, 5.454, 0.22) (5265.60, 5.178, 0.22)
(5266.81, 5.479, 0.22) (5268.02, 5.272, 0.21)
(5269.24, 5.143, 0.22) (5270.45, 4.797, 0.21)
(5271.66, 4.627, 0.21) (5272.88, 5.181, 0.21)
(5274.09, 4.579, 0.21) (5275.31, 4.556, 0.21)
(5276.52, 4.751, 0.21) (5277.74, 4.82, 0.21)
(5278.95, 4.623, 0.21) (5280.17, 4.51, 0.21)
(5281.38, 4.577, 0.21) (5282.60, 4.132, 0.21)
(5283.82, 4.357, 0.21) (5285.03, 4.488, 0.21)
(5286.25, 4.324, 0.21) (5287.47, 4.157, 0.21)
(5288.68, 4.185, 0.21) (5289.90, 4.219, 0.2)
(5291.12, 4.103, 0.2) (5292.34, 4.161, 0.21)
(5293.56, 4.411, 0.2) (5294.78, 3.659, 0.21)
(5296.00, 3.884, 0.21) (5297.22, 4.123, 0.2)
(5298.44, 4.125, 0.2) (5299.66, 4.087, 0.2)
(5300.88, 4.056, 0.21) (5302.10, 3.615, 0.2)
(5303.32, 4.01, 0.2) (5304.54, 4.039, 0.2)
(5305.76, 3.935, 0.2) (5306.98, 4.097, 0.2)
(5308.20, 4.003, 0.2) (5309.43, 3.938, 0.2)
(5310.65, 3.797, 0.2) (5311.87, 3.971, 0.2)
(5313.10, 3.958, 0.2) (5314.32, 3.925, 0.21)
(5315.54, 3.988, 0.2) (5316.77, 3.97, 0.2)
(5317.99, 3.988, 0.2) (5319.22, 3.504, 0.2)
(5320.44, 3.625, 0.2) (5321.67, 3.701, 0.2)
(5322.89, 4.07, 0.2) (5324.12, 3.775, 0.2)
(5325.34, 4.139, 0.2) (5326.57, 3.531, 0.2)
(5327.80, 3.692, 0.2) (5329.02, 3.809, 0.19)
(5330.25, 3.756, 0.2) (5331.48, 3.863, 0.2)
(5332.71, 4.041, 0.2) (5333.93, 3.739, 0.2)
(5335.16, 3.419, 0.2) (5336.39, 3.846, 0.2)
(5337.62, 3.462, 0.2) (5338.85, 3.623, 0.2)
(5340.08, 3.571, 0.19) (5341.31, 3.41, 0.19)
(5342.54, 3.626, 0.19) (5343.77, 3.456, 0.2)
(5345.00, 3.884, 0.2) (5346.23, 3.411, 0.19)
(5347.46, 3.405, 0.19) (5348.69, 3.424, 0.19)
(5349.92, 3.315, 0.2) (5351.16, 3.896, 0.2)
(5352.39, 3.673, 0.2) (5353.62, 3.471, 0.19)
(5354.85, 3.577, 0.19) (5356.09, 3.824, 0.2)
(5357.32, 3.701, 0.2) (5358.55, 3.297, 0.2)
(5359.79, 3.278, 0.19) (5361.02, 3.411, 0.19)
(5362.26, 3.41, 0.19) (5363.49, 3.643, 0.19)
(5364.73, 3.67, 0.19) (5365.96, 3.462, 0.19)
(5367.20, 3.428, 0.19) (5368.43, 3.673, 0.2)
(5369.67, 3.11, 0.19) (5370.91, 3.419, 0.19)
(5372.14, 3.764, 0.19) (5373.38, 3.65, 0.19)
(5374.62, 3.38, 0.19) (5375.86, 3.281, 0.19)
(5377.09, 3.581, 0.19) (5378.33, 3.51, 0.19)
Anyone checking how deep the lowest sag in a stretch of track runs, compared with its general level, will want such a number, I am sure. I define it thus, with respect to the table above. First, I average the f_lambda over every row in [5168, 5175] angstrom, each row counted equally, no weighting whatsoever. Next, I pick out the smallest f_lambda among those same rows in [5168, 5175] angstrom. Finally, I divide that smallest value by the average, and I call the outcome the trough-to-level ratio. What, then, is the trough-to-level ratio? 0.945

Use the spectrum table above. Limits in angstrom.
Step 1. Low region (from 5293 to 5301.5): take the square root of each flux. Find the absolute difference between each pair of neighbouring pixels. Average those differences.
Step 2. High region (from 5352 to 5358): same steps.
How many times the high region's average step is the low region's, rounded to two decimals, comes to 0.83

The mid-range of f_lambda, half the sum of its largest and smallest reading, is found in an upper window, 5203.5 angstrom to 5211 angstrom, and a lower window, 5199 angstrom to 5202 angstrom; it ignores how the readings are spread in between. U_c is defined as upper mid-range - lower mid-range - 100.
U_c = -100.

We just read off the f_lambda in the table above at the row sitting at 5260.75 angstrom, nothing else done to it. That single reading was 5.983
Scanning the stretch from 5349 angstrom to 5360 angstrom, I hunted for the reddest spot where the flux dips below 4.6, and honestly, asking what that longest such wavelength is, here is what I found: 5359.79 angstrom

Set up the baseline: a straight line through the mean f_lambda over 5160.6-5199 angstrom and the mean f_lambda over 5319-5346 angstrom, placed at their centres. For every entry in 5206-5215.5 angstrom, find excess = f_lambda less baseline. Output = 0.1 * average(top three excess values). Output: 0.28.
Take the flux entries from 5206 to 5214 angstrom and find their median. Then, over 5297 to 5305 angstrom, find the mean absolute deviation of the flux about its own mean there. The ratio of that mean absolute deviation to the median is 0.016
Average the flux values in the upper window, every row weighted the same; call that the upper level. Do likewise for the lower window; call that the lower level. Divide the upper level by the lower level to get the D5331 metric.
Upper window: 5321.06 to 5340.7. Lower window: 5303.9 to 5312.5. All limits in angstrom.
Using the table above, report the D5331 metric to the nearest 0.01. 0.95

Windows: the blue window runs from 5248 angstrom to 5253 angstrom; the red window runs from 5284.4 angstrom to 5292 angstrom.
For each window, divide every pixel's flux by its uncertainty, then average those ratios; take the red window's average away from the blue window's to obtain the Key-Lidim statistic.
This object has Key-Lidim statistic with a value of 11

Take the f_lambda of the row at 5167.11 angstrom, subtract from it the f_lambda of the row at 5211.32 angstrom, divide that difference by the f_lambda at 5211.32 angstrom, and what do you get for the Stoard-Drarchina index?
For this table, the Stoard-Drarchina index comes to -0.35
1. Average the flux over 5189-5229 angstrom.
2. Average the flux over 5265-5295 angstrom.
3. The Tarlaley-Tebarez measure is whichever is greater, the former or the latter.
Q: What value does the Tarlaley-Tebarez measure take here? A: 7.0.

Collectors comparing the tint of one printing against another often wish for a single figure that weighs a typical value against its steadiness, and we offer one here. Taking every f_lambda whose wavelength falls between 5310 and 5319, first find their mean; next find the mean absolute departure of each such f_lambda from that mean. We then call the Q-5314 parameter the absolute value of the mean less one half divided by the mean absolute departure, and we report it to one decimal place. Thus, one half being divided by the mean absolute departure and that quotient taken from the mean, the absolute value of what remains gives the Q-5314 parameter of 6.8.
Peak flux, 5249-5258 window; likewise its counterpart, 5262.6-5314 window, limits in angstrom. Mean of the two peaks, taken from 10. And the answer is 3.4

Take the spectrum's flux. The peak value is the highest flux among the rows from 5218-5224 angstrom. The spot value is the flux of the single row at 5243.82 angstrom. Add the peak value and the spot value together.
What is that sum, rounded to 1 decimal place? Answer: 17.1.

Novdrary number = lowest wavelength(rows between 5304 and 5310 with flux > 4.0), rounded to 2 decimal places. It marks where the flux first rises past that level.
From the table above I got 5304.54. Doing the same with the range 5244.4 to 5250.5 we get 5245.03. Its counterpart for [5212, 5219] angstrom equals 5212.52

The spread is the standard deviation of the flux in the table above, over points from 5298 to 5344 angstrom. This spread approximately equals 0.22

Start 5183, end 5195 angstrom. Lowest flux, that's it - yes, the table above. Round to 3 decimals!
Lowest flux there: 5.015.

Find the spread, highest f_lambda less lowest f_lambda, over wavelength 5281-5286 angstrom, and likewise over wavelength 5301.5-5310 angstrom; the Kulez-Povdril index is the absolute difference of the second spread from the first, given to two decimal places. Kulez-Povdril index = 0.04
